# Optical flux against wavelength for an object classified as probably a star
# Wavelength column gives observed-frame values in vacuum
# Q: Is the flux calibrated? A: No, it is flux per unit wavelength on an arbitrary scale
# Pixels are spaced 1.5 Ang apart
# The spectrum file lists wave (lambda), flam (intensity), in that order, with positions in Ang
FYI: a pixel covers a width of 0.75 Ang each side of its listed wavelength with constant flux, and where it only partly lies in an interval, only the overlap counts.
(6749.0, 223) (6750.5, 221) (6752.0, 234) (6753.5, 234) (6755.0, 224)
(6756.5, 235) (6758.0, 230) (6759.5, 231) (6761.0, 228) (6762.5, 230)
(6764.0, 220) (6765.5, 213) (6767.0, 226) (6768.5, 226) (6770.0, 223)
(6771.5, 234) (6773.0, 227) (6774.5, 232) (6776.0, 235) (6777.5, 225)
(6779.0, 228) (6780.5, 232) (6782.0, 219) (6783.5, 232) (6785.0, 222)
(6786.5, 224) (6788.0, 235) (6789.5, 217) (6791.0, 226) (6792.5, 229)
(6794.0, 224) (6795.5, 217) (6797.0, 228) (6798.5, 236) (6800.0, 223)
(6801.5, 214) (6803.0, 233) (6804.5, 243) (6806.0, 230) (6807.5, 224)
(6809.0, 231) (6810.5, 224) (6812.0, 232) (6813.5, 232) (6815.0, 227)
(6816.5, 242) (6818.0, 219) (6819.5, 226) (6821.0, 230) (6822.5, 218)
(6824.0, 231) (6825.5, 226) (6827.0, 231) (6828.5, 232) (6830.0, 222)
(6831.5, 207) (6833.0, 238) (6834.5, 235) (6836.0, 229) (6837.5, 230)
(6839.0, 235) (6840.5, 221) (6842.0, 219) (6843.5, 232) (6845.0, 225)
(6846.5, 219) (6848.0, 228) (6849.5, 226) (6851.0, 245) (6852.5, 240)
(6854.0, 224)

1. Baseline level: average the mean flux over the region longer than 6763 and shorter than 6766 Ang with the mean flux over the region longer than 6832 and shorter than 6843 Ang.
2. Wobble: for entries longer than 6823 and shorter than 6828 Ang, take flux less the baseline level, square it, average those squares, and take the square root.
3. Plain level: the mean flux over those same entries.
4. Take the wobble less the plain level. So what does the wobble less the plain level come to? -223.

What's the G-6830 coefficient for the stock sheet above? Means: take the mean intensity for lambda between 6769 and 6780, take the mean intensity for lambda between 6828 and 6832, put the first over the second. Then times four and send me 4.16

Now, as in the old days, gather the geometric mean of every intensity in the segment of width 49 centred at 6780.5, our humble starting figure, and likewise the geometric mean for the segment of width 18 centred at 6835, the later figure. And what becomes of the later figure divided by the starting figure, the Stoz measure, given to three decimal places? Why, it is 1.002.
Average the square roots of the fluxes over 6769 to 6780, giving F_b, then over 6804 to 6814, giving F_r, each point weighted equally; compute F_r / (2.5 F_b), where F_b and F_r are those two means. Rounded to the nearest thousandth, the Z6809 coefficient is 0.401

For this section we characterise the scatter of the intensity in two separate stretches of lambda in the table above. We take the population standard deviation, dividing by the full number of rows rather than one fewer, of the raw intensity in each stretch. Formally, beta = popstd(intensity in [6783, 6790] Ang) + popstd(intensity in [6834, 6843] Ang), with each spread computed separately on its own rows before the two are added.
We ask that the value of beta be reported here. 12.8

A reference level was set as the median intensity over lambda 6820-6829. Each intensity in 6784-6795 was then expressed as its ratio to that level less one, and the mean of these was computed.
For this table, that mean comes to -0.023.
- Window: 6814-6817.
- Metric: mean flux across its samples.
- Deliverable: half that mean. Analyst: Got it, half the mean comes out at 117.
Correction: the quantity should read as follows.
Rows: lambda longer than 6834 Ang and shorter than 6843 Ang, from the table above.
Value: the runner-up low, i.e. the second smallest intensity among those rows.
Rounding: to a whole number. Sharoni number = 221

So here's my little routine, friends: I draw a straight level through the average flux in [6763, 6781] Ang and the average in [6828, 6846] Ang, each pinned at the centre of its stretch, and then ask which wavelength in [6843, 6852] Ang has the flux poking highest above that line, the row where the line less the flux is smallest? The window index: 6851.0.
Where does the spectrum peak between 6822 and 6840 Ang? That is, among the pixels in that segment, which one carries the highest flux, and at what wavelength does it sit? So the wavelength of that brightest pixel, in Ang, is 6833.0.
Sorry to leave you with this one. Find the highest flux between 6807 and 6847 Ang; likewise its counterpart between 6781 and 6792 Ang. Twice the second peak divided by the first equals 1.94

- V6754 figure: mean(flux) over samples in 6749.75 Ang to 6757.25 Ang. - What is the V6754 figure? 230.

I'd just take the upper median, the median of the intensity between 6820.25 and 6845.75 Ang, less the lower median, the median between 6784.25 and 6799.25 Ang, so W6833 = 5.0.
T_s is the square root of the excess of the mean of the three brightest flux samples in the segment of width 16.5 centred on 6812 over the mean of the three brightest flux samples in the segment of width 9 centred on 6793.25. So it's 3.37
